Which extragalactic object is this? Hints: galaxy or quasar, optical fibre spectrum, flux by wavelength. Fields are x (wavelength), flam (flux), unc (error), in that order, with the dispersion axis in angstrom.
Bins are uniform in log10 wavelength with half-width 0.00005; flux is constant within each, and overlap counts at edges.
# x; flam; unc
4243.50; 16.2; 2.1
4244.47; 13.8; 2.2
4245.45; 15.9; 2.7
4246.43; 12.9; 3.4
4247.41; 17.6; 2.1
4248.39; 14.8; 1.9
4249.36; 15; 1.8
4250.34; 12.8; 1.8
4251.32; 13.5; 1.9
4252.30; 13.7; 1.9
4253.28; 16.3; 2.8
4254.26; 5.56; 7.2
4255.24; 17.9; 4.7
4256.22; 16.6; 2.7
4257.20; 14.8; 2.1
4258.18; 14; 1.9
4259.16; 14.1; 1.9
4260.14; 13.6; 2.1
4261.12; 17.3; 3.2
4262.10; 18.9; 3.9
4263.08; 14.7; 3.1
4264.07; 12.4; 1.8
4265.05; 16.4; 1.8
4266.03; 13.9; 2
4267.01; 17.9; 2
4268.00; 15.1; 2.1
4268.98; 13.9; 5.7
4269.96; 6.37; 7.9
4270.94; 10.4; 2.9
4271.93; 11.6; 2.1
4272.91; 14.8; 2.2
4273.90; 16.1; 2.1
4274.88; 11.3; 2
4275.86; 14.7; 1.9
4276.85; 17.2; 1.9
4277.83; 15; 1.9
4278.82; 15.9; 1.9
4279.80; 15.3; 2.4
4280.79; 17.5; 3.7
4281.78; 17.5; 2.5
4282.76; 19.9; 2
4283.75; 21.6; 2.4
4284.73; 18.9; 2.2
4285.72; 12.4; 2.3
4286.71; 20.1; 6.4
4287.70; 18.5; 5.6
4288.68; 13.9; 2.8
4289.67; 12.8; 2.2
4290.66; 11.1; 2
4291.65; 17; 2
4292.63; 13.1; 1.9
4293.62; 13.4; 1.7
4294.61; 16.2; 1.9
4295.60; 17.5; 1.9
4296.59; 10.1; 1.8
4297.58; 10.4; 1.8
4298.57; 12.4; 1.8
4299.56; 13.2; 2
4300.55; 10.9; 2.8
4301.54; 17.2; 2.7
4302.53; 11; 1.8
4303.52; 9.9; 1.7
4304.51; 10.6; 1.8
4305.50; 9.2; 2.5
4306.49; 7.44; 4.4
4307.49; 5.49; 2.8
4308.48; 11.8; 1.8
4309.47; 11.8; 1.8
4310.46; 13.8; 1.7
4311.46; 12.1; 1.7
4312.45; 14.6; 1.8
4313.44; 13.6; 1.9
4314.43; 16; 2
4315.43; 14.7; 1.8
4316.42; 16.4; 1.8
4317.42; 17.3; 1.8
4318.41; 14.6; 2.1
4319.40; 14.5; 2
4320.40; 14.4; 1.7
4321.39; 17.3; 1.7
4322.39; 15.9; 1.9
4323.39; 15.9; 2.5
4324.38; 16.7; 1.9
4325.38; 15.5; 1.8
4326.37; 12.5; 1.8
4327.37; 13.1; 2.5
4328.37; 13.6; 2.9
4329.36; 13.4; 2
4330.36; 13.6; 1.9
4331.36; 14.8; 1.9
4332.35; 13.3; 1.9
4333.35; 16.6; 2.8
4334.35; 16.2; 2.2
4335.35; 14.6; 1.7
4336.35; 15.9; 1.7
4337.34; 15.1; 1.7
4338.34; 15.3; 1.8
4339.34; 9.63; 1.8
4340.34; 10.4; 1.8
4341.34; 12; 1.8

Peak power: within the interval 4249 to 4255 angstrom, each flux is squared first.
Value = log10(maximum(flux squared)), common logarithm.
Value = 2.42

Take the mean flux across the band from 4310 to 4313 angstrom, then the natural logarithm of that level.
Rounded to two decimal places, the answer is 2.60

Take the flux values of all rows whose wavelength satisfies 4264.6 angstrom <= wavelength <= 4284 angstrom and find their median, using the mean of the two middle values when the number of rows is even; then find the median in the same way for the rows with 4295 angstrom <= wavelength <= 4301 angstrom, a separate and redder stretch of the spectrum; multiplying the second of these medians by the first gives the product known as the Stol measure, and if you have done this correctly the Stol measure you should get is 177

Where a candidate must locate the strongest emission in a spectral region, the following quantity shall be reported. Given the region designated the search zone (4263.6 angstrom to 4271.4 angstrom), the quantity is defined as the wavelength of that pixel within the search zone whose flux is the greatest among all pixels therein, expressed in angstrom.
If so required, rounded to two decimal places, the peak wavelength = 4267.01 angstrom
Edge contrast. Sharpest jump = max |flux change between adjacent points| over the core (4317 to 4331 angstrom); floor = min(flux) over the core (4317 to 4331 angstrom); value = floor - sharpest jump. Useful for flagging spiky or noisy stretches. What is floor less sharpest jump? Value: 9.5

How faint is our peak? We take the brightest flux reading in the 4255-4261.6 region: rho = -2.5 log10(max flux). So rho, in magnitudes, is -3.132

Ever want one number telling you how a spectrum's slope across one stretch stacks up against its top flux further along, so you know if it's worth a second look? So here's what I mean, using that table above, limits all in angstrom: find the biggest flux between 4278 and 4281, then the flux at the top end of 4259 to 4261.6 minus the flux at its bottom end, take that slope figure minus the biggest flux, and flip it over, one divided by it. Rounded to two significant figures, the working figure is -0.070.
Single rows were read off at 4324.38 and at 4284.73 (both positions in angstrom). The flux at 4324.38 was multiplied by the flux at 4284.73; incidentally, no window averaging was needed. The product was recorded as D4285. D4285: 316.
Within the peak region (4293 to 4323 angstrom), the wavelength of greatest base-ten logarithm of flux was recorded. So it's 4295.60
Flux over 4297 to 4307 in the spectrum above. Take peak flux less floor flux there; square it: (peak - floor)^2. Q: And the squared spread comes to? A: 95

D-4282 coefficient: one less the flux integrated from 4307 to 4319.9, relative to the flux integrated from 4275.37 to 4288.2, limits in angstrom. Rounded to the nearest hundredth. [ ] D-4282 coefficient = 0.21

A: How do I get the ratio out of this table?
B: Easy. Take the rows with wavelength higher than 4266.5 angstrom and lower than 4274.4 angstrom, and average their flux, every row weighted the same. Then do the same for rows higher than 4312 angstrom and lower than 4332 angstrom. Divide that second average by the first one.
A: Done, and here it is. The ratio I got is 1.12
